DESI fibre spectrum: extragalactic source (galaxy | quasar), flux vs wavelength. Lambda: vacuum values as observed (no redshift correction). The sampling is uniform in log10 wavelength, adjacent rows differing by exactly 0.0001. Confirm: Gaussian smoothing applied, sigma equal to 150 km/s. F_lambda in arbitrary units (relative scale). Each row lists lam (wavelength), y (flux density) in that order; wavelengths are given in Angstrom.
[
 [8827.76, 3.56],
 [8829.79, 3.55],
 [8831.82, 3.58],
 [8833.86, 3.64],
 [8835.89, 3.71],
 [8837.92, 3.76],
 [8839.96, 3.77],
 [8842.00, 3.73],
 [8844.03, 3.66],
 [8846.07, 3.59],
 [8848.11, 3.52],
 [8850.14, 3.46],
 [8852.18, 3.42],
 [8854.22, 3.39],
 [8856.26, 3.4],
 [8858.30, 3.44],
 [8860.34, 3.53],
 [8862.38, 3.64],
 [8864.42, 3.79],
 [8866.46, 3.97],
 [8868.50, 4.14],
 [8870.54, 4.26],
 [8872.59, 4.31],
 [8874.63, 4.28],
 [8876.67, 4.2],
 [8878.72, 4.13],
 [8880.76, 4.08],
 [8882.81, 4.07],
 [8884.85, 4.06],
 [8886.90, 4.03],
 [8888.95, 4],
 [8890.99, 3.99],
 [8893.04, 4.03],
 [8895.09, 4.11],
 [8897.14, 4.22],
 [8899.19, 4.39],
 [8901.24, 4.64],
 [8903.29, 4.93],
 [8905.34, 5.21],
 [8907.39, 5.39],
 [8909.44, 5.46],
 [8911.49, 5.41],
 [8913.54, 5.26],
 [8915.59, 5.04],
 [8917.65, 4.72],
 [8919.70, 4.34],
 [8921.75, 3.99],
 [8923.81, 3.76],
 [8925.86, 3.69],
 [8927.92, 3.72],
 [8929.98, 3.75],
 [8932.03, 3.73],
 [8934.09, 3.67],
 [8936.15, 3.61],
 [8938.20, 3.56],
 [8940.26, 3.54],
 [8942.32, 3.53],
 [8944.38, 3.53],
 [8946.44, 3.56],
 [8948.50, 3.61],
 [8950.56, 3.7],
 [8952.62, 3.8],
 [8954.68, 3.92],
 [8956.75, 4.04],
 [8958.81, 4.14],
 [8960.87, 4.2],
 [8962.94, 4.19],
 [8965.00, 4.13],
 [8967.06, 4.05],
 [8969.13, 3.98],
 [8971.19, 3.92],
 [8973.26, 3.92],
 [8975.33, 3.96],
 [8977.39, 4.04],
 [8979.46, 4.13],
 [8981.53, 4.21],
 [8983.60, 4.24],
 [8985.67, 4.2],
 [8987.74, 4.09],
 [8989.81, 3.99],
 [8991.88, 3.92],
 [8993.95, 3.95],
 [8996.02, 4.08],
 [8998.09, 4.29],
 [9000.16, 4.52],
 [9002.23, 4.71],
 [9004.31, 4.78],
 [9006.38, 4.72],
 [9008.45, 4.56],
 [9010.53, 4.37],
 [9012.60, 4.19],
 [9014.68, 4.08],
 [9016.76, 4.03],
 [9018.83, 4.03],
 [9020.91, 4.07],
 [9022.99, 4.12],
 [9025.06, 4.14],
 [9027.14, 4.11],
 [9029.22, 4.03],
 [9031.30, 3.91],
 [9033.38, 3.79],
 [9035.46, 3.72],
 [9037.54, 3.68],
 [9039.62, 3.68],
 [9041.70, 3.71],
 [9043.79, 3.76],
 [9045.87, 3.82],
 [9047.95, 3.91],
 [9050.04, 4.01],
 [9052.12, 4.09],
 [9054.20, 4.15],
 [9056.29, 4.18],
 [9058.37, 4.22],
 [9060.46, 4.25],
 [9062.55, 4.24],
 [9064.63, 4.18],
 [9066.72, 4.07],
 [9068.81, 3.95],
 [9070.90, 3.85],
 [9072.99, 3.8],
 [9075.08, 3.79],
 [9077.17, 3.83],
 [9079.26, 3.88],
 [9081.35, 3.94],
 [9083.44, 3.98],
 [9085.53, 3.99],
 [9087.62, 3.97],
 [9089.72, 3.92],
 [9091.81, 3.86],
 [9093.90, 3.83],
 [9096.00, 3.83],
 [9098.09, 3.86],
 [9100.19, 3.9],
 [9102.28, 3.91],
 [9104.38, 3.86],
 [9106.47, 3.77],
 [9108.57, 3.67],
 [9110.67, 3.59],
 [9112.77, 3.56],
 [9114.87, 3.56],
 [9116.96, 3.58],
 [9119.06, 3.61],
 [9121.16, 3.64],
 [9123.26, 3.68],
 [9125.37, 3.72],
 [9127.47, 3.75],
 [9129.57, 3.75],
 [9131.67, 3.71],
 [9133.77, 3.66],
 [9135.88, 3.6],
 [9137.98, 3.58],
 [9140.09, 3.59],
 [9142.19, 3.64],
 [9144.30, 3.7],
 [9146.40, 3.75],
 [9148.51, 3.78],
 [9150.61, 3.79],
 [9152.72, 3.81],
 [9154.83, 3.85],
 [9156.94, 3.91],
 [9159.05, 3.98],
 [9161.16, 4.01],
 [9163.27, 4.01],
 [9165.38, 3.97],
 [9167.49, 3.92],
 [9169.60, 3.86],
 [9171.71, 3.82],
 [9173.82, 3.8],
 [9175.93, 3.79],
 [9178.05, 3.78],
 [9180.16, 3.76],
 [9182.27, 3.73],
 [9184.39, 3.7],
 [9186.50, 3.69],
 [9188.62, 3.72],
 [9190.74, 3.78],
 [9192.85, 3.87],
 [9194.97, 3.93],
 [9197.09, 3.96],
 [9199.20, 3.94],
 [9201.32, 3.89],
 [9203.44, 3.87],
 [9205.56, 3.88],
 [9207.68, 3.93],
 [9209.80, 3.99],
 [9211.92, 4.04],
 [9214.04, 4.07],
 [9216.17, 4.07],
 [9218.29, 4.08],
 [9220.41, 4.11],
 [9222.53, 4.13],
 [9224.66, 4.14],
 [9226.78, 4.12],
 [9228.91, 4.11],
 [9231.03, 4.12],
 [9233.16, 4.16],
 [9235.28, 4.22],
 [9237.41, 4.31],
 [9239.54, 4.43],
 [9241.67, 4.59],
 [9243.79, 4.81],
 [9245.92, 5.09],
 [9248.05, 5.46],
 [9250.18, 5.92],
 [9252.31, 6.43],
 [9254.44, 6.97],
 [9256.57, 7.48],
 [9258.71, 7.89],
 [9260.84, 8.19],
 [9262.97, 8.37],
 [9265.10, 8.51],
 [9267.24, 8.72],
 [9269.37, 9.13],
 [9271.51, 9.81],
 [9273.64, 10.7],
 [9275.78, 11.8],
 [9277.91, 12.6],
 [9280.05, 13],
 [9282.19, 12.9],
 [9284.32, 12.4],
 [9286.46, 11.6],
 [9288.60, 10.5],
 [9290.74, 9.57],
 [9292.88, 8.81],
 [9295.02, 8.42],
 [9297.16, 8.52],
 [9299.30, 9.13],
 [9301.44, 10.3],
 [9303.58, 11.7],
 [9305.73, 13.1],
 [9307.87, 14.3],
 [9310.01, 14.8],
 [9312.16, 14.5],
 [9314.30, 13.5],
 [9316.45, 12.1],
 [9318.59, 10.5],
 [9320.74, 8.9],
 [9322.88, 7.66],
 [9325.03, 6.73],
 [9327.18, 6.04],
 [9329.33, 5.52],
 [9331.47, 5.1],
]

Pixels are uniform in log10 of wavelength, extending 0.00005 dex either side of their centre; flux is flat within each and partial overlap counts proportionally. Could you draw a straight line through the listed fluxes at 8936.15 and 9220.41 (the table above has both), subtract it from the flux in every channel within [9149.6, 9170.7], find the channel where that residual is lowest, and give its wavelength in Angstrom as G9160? 9150.61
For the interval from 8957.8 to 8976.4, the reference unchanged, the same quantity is 8973.26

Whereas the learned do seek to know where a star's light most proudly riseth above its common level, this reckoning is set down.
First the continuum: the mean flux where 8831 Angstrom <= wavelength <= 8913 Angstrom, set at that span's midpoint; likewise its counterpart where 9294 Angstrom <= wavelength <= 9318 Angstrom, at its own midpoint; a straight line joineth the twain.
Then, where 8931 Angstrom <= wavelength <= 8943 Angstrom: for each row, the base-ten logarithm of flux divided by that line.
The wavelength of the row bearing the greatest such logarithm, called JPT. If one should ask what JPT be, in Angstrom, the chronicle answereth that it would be 8932.03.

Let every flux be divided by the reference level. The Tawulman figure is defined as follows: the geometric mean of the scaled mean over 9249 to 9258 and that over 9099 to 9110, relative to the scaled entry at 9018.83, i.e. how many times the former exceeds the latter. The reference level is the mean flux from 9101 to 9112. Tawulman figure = 1.26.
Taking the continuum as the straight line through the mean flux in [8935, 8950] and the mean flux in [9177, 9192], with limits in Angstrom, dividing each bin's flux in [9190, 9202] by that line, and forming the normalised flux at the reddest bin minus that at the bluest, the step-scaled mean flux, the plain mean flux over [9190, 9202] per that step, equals 143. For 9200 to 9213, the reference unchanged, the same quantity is 104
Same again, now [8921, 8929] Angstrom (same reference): -49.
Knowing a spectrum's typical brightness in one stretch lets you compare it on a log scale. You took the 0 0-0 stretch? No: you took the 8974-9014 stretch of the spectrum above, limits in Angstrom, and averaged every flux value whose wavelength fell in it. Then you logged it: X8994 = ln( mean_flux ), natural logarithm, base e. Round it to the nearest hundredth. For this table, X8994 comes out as 1.45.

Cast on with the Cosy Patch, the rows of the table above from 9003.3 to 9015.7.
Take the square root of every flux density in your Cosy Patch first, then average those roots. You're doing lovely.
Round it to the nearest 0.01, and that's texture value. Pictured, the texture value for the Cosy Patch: 2.11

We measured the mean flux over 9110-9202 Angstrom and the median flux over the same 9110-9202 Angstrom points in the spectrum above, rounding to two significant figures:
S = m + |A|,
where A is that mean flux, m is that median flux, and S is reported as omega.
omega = 7.5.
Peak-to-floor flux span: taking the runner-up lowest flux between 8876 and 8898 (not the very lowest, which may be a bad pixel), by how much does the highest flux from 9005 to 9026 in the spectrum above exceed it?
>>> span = 0.7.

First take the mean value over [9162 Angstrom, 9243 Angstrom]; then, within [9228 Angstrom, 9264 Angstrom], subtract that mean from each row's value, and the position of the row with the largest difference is 9262.97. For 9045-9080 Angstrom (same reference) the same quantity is 9060.46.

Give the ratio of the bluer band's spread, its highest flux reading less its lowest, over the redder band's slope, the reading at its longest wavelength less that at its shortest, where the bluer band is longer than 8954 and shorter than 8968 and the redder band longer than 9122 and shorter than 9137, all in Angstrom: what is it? -3.5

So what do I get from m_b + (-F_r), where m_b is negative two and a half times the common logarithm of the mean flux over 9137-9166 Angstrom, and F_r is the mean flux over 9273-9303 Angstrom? -12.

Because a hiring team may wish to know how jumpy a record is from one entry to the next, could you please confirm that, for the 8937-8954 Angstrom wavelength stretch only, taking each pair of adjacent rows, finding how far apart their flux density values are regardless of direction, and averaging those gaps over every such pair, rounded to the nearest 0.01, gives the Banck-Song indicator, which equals 0.04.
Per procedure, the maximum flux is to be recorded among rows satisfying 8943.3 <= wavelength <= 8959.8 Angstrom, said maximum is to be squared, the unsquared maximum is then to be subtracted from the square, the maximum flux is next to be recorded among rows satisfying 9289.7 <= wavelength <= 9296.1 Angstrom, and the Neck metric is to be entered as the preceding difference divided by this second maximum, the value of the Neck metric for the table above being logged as 1.4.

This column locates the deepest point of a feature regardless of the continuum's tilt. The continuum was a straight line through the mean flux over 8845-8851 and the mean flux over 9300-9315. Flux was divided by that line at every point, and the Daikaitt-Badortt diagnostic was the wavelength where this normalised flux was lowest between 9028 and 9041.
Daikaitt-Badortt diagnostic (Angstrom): 9039.62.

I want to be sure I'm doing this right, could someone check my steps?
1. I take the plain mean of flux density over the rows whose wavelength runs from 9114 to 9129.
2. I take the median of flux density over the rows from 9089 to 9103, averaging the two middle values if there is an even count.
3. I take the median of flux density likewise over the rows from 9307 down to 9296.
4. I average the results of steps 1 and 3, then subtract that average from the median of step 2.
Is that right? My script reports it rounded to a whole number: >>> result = -3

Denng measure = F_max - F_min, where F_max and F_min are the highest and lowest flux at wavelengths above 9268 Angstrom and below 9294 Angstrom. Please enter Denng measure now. 4.2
